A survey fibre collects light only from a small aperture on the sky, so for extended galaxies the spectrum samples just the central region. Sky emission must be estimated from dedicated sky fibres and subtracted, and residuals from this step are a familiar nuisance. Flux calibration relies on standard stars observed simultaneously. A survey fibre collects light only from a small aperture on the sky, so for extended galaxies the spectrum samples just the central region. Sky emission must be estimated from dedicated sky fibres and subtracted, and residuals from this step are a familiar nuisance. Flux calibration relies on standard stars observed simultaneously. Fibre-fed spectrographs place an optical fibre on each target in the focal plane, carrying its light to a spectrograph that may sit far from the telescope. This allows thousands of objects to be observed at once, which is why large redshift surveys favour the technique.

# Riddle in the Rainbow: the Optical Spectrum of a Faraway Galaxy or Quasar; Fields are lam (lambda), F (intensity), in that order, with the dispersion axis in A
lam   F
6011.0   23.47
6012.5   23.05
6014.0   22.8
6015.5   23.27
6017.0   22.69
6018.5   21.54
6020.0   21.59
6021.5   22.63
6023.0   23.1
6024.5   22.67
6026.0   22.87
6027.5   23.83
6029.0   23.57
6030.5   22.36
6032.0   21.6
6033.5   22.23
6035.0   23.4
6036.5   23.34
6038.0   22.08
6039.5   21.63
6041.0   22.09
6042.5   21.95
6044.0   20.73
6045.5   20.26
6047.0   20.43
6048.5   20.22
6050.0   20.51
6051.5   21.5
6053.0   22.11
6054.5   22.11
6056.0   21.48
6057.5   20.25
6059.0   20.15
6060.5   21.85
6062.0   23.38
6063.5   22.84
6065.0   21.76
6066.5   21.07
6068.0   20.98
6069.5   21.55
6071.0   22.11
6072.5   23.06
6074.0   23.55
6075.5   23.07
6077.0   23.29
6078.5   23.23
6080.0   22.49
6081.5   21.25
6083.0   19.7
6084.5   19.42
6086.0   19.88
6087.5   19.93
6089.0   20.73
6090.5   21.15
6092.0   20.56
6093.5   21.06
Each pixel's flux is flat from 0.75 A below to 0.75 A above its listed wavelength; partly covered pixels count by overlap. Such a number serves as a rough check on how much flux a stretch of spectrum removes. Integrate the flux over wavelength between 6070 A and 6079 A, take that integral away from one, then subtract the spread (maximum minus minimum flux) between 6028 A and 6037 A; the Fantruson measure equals -208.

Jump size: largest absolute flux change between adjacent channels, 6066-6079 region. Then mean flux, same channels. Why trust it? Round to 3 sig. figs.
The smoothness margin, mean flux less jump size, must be 21.5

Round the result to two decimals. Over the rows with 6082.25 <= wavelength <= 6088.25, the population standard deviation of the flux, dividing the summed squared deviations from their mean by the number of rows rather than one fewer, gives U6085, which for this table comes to 0.20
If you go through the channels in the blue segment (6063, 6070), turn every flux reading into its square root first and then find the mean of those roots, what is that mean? 4.65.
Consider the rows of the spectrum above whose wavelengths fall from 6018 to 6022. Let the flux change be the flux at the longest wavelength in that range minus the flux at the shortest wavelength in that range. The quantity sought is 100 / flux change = 92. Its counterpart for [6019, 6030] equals 51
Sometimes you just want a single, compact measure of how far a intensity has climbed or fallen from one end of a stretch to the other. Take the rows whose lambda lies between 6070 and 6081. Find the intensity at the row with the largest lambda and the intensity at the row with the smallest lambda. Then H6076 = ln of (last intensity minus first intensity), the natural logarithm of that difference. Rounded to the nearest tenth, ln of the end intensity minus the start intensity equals -1.0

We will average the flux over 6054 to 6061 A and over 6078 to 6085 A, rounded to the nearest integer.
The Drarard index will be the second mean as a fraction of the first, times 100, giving 100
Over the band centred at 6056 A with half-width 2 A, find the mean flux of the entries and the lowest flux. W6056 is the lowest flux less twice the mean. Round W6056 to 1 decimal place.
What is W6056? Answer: -22.3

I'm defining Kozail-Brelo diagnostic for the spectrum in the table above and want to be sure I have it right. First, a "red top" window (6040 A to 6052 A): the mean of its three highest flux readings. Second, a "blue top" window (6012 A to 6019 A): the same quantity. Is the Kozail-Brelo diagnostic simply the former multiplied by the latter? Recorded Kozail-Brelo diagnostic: 503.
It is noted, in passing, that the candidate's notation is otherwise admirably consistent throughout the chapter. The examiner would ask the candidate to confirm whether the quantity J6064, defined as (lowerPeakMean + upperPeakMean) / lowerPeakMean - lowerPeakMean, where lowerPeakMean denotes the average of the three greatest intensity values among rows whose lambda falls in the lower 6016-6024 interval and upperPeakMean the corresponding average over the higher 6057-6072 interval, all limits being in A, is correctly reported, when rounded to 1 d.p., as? -20.8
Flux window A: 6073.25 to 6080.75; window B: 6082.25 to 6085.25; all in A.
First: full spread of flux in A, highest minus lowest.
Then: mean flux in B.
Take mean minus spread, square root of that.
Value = 4.30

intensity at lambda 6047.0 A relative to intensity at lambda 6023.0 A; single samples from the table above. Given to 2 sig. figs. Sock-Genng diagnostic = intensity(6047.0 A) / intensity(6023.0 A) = 0.88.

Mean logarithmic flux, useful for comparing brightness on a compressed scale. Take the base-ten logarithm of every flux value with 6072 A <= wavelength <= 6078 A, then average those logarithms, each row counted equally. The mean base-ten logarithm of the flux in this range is 1.37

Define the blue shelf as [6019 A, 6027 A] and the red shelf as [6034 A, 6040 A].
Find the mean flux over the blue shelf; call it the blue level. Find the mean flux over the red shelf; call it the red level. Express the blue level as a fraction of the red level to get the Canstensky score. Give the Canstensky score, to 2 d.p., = 1.00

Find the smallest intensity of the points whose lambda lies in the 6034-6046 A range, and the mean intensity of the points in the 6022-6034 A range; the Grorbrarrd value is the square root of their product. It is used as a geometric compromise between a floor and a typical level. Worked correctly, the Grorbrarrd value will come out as 21.5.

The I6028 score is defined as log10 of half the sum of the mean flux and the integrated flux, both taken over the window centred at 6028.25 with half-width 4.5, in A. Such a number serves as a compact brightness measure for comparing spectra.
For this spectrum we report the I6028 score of 2.06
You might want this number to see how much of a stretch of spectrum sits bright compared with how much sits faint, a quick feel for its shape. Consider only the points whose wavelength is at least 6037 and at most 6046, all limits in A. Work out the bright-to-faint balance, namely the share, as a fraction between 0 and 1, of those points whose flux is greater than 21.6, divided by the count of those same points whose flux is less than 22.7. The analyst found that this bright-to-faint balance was 0.11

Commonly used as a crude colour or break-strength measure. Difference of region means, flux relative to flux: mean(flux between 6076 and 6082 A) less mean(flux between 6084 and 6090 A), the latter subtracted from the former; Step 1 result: 2.6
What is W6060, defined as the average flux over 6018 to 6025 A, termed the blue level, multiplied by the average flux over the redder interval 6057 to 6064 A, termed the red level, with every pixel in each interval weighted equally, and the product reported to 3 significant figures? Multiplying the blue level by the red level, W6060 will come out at 484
